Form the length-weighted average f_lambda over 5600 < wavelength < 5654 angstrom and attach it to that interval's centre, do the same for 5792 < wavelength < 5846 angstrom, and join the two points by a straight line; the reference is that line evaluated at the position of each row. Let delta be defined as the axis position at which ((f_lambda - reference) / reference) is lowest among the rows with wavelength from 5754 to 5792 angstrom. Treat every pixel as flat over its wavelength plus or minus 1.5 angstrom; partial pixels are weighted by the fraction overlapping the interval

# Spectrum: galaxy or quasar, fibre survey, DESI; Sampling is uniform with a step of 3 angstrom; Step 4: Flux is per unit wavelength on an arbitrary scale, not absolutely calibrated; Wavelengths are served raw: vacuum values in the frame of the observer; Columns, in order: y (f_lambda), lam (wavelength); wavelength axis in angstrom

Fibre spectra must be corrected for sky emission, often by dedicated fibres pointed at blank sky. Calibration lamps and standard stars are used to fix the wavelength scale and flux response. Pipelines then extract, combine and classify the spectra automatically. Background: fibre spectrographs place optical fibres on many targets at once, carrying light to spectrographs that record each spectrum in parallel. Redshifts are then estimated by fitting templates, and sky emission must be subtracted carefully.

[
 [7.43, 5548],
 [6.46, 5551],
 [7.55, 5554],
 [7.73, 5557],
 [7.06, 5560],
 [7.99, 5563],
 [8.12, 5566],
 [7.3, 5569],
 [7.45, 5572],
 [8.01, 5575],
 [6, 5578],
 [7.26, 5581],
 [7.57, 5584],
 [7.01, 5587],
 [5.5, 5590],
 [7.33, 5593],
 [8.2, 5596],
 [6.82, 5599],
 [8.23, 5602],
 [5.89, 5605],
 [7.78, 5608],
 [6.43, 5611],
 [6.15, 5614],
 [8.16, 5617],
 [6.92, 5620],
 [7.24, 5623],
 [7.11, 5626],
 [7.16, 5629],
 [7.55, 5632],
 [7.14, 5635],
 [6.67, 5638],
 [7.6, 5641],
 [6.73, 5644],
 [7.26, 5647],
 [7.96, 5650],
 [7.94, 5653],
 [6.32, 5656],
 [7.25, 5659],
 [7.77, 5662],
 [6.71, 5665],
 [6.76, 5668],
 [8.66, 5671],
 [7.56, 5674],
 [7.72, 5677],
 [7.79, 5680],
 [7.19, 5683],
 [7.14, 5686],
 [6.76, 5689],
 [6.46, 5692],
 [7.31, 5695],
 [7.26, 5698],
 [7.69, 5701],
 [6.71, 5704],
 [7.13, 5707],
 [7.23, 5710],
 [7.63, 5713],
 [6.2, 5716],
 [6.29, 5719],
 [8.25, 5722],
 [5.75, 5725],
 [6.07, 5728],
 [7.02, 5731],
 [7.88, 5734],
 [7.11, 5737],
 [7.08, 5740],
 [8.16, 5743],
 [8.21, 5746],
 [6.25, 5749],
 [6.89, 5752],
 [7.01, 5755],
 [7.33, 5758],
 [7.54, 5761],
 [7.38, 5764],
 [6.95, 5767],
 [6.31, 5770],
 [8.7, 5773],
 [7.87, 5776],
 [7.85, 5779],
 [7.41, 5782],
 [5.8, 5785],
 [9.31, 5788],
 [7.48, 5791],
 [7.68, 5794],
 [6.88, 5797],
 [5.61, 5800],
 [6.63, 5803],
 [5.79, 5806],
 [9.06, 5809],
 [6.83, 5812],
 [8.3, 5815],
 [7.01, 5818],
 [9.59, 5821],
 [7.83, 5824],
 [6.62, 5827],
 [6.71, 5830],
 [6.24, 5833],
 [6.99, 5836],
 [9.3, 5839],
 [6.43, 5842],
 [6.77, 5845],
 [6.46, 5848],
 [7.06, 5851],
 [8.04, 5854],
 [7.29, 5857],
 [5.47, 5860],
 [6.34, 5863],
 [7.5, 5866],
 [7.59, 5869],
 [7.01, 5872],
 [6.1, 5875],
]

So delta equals 5785 angstrom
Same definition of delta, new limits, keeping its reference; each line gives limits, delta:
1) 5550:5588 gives 5578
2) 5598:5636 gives 5605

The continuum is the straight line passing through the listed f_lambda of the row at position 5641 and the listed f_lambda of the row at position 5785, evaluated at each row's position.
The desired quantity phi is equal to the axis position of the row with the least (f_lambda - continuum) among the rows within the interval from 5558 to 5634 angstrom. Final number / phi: 5590 angstrom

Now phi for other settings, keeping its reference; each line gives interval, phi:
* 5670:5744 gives 5725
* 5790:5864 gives 5800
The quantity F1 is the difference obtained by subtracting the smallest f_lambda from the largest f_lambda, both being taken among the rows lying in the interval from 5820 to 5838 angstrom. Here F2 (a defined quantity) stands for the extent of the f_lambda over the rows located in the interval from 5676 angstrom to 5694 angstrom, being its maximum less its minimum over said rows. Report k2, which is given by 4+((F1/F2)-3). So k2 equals 3.5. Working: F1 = 3.35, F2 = 1.3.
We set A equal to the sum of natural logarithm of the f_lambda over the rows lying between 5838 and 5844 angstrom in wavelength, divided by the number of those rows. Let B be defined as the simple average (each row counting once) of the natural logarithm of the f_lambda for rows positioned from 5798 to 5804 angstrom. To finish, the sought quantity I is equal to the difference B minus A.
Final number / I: -0.2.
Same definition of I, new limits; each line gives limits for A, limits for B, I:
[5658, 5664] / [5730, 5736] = 0.0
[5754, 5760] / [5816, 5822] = 0.1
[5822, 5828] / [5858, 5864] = -0.2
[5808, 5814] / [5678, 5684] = 0.0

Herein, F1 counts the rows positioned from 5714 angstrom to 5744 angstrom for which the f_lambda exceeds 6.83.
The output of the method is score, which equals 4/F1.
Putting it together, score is 0.67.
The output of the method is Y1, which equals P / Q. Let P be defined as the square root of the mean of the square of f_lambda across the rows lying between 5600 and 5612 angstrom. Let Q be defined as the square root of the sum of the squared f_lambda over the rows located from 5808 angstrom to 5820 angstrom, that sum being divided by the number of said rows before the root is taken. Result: 0.91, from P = 7.15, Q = 7.85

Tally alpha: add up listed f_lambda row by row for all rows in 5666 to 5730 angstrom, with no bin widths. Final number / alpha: 150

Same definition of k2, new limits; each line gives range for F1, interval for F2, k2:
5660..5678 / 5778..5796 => 1.6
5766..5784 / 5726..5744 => 2.1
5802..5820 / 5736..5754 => 2.7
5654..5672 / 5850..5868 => 1.9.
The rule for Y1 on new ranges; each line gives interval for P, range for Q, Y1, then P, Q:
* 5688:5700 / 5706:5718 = 0.98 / 6.96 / 7.07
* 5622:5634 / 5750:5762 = 1.01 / 7.27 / 7.20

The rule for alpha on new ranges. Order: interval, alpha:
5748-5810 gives 152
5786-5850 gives 154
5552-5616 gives 151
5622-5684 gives 154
